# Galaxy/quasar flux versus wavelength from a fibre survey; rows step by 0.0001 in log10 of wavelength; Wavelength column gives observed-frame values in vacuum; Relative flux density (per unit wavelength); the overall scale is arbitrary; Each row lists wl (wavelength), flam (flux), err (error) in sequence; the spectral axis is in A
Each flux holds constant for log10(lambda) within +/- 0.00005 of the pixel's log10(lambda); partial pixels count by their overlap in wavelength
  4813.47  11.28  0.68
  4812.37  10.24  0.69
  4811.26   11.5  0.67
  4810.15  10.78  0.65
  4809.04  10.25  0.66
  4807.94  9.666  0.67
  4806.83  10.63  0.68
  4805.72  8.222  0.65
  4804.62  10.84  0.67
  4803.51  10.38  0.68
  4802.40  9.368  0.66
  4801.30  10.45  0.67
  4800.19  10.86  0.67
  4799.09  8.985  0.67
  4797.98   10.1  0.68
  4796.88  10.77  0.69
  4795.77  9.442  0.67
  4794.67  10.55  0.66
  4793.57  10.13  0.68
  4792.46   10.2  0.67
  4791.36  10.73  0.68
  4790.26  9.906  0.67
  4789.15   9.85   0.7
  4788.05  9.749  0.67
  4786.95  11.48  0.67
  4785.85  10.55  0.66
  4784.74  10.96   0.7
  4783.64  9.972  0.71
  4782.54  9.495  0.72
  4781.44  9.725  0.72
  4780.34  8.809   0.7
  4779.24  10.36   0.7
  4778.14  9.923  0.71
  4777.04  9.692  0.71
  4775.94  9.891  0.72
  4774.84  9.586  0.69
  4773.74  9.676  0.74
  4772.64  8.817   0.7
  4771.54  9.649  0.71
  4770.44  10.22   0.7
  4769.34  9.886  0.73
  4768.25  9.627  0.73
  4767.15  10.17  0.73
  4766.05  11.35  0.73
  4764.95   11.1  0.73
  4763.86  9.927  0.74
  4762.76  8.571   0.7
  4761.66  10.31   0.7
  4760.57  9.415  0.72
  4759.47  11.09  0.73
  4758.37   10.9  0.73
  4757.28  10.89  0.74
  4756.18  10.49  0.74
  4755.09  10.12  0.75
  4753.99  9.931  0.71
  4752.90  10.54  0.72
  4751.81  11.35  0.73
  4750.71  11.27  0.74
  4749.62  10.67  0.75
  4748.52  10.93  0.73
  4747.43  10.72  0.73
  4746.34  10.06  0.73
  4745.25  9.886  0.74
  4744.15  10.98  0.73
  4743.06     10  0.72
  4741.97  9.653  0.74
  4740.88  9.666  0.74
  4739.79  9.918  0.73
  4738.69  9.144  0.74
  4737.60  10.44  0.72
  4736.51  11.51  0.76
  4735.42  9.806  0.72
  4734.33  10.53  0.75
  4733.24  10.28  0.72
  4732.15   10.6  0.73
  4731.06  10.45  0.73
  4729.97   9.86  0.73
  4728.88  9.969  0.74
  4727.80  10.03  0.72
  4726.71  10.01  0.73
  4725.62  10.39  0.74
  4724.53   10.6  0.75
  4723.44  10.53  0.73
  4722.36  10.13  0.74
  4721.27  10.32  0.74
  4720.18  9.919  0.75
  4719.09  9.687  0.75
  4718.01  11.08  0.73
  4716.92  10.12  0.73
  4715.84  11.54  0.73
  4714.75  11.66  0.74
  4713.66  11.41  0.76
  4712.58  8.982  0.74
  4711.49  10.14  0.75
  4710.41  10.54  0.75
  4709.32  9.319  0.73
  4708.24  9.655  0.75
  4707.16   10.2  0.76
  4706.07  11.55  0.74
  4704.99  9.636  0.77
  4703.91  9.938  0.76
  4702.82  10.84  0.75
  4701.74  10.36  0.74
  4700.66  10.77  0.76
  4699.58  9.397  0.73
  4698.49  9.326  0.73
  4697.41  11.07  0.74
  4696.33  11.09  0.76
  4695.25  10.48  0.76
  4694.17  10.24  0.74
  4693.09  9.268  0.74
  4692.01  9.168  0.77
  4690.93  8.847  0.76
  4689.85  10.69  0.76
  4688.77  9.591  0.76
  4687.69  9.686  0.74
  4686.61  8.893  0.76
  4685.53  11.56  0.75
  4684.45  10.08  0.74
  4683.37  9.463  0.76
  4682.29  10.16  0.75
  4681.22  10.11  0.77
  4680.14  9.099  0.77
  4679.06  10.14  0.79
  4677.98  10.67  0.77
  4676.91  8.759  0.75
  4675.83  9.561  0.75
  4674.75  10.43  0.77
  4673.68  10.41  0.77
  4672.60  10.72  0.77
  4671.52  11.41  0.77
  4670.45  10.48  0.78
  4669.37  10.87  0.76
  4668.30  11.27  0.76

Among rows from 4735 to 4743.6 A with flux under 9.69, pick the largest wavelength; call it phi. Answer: 4741.97 A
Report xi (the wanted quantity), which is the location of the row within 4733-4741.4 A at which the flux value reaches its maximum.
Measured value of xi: 4736.51 A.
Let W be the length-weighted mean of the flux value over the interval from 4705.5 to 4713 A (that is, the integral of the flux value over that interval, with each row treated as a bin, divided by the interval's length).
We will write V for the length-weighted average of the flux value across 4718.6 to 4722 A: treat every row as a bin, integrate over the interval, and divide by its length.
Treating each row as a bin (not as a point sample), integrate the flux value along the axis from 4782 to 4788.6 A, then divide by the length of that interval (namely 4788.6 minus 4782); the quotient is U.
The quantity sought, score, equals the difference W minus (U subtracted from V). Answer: 10.5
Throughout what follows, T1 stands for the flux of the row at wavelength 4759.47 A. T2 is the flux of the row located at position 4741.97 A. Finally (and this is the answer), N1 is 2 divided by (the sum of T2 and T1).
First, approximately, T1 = 11.09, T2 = 9.653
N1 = 0.0964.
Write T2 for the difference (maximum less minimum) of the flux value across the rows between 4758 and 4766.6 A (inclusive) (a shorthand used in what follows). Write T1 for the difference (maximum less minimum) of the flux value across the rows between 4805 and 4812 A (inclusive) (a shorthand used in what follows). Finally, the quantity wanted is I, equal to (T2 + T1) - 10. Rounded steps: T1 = 3.3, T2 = 2.8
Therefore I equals -3.9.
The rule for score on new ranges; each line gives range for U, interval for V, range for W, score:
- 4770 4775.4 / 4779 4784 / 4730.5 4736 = 10.3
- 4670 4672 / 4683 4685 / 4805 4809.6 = 10.9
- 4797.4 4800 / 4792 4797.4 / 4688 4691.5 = 9.3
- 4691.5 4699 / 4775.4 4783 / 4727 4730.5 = 10.4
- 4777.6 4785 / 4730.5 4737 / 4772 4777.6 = 8.9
